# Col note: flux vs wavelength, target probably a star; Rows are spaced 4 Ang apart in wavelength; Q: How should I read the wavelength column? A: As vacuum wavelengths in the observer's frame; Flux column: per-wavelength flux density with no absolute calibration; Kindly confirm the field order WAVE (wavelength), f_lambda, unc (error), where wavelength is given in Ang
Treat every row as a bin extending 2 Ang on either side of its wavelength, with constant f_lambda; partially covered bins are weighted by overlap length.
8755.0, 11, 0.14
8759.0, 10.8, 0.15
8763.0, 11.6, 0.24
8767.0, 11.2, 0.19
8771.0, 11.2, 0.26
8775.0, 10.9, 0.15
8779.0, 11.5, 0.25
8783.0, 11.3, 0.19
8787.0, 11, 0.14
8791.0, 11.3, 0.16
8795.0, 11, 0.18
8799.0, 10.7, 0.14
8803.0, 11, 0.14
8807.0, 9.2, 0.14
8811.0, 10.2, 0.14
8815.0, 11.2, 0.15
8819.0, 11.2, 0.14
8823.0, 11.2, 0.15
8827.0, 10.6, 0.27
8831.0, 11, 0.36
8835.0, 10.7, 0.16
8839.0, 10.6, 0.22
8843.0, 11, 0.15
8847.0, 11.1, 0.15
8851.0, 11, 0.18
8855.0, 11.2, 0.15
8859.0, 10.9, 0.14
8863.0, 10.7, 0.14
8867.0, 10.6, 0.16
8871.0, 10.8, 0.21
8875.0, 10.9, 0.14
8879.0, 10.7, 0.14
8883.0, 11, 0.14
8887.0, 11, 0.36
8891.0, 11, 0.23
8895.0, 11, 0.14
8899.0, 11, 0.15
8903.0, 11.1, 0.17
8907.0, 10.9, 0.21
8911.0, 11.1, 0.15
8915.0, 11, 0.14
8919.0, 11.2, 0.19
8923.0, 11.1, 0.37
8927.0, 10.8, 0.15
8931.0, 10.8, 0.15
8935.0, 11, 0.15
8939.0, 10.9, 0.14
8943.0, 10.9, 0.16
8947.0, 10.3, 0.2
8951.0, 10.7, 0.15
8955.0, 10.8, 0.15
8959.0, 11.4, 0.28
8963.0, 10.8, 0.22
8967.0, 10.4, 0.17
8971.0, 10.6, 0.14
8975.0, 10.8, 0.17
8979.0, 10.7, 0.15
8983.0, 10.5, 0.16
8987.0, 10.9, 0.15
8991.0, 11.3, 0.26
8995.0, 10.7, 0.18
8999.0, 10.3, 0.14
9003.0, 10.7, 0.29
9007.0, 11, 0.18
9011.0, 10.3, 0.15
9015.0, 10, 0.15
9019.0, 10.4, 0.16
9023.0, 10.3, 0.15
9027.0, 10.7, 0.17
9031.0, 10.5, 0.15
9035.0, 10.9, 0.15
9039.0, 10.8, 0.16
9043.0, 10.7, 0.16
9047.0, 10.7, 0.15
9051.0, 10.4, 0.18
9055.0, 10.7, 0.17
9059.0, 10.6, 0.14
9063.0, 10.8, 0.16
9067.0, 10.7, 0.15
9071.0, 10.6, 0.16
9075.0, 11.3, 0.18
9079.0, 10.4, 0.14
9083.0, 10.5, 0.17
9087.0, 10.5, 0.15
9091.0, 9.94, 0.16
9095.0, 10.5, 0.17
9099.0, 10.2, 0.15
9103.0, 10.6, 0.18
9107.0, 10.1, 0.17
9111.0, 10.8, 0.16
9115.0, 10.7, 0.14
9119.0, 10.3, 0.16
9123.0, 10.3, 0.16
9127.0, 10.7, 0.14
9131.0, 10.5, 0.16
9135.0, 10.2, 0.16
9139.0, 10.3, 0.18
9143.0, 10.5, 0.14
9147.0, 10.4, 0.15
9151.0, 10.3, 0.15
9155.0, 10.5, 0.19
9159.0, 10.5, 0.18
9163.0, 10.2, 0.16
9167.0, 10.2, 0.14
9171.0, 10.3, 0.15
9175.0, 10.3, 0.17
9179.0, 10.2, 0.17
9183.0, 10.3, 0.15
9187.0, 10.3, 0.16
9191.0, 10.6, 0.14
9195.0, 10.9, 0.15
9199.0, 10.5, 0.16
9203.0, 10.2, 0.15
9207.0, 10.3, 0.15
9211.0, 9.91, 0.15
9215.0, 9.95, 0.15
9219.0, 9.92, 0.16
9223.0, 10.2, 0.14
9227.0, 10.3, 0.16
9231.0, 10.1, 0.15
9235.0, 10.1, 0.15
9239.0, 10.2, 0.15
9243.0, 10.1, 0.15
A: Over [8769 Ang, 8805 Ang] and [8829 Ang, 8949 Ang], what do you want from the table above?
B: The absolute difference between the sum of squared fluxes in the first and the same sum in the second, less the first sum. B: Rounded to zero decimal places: 1353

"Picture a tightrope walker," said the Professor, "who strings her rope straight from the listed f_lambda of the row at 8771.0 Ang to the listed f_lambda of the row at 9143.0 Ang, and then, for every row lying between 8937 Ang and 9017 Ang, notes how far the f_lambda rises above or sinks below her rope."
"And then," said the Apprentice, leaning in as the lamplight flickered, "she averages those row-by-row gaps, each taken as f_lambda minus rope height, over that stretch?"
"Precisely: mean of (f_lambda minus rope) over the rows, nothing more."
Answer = -0.11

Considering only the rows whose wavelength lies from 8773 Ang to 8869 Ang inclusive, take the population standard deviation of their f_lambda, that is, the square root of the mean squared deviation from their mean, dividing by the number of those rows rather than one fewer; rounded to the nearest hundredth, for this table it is 0.45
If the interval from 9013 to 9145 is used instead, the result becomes 0.27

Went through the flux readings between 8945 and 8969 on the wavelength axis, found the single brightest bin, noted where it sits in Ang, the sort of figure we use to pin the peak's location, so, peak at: 8959.0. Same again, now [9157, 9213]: 9195.0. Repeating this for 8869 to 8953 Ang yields 8919.0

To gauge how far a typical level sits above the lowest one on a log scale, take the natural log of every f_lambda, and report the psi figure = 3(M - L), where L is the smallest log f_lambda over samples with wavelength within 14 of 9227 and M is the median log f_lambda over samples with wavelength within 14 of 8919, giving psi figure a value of 0.31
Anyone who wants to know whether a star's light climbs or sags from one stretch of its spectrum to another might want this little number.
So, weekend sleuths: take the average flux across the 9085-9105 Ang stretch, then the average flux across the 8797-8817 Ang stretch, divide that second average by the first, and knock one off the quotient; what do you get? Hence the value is 0.011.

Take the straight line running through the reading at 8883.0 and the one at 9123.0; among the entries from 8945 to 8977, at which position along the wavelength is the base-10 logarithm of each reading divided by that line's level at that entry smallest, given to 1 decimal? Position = 8947.0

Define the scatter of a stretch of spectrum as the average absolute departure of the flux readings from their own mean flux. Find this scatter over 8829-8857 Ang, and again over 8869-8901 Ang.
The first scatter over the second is 1.79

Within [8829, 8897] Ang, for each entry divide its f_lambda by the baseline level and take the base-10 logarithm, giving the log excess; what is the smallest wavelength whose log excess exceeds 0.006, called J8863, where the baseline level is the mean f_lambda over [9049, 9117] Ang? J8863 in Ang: 8831.0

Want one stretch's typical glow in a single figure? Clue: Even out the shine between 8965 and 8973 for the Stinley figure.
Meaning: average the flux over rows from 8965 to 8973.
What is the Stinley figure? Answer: 10.5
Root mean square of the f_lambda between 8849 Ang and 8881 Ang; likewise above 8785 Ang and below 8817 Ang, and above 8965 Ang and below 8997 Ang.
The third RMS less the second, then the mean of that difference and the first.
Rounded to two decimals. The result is 5.44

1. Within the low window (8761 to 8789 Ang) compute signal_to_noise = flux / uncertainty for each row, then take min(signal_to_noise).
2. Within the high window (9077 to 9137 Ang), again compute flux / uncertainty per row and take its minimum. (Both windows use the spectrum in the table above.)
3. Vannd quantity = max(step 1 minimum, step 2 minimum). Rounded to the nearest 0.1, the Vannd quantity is 58.9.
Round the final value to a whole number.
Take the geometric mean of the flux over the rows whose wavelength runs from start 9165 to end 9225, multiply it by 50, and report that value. 513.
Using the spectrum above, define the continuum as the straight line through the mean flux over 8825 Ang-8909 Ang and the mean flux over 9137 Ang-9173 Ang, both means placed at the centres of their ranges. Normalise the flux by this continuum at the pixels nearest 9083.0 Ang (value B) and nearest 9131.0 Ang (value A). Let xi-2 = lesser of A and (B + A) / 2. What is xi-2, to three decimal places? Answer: 1.005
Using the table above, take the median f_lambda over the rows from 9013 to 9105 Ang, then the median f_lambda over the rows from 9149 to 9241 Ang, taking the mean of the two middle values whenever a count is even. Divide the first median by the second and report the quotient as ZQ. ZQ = 1.03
